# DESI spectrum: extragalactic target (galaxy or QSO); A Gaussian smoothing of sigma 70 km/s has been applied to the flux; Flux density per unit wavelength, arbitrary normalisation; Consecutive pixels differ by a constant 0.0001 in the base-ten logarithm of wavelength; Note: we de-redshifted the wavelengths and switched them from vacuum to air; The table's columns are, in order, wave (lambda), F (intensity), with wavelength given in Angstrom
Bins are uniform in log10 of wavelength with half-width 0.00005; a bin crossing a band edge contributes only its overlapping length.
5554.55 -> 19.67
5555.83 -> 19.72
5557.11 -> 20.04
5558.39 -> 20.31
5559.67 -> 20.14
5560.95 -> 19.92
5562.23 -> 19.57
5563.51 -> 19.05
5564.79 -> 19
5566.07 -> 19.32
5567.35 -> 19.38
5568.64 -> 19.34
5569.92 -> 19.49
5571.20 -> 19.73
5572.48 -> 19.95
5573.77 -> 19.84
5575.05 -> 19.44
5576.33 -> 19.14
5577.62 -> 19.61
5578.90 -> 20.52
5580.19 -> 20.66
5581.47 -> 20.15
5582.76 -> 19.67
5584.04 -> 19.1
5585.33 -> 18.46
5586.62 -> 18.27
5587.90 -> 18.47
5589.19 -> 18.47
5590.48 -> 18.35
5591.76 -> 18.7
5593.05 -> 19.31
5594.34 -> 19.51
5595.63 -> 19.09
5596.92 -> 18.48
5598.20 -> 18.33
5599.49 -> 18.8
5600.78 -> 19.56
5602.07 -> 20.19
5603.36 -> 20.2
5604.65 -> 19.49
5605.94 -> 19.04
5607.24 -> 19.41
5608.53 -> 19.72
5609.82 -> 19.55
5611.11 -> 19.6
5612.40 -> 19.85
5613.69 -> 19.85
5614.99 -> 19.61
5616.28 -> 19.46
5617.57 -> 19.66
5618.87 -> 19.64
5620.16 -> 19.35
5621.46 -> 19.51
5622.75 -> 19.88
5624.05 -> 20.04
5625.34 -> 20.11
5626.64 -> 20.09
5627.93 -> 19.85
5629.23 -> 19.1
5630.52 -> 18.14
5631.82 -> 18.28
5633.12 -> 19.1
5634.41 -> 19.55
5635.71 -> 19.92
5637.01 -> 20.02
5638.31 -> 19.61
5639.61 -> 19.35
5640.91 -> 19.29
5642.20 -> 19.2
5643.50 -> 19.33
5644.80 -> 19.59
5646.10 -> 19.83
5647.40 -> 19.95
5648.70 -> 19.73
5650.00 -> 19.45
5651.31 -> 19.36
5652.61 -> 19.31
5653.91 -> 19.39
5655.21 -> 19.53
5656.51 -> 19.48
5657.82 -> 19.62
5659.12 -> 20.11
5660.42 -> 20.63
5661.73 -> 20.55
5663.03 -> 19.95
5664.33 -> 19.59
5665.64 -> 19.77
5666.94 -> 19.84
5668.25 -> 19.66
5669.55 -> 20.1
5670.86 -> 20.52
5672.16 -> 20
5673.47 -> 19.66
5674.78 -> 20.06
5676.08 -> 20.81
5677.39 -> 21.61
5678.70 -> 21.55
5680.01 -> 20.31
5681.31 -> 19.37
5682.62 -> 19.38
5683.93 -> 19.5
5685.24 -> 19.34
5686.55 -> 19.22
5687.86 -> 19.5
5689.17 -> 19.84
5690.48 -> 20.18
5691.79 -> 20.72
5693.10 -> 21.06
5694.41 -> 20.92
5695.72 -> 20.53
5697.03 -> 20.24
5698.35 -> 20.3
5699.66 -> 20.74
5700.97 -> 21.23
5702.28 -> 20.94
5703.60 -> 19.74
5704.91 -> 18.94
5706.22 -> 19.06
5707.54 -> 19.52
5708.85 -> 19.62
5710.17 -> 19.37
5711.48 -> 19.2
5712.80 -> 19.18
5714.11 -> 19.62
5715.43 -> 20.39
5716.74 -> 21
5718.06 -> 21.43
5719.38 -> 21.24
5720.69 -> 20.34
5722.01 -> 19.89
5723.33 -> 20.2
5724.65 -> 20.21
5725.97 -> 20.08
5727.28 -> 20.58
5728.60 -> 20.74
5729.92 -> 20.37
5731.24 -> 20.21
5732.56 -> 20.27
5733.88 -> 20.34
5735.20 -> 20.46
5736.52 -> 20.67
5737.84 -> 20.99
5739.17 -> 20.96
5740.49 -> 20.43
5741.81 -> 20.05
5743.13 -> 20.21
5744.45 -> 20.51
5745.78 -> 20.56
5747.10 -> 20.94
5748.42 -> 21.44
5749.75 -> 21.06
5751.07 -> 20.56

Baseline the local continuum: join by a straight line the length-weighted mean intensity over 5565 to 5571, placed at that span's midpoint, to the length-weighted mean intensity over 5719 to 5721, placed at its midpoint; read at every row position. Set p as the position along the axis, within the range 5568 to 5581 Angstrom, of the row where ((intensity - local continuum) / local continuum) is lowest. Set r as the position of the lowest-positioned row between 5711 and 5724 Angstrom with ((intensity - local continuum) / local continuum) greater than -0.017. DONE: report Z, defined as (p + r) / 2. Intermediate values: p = 5576.33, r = 5716.74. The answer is 5646.5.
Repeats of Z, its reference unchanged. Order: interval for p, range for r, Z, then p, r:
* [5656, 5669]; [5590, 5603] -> 5624.8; 5656.51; 5593.05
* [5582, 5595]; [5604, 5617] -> 5595.6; 5586.62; 5604.65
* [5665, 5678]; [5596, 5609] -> 5637.1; 5673.47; 5600.78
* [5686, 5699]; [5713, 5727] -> 5701.6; 5686.55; 5716.74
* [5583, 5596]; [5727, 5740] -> 5657.6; 5586.62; 5728.60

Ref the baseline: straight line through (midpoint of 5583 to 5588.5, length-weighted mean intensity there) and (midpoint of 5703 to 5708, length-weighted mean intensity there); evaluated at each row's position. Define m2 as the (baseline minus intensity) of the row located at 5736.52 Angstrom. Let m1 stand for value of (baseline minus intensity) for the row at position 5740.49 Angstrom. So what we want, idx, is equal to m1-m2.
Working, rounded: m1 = -0.9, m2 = -1.2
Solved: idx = 0.26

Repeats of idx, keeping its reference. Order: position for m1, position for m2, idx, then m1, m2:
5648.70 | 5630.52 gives -1.49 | -0.7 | 0.8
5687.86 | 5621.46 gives 0.36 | -0.3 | -0.6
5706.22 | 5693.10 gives 2.07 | 0.3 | -1.8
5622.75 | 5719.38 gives 0.85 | -1.0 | -1.9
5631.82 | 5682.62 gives 0.83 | 0.6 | -0.2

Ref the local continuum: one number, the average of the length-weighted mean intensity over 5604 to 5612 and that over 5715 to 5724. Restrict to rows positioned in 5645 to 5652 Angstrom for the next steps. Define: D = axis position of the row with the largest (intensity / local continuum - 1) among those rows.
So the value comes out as 5647.40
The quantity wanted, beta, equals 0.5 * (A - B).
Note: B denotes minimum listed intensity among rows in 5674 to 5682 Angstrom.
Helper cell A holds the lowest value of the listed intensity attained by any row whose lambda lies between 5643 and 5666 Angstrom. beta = -0.03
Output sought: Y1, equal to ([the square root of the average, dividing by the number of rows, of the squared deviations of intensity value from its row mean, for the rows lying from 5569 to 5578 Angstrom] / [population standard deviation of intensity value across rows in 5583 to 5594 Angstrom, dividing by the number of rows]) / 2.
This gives 0.36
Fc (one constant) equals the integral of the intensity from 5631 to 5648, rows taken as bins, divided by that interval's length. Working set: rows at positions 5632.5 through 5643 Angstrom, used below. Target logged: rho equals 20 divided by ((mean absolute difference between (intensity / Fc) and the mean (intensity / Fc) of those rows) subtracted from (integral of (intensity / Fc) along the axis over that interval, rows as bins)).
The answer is 1.90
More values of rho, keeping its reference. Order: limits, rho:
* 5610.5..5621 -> 1.89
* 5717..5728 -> 1.73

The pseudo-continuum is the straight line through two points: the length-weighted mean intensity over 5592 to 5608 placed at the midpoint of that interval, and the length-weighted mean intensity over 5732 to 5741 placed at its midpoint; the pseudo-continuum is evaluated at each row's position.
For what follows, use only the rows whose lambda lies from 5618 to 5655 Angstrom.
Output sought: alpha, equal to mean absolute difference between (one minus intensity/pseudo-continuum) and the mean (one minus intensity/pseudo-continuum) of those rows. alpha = 0.019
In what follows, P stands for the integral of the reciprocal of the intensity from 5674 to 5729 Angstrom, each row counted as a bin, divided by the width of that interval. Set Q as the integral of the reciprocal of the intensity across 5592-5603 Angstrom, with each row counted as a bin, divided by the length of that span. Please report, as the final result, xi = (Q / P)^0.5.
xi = 1.03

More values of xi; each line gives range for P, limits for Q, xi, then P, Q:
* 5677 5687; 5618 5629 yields 1.00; 0.0501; 0.0505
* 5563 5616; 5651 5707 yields 0.98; 0.0517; 0.0499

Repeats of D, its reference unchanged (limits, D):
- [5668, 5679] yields 5677.39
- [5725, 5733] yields 5728.60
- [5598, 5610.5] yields 5603.36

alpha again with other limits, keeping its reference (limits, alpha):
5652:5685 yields 0.024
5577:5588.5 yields 0.041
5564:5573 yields 0.011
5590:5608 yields 0.025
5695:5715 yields 0.033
